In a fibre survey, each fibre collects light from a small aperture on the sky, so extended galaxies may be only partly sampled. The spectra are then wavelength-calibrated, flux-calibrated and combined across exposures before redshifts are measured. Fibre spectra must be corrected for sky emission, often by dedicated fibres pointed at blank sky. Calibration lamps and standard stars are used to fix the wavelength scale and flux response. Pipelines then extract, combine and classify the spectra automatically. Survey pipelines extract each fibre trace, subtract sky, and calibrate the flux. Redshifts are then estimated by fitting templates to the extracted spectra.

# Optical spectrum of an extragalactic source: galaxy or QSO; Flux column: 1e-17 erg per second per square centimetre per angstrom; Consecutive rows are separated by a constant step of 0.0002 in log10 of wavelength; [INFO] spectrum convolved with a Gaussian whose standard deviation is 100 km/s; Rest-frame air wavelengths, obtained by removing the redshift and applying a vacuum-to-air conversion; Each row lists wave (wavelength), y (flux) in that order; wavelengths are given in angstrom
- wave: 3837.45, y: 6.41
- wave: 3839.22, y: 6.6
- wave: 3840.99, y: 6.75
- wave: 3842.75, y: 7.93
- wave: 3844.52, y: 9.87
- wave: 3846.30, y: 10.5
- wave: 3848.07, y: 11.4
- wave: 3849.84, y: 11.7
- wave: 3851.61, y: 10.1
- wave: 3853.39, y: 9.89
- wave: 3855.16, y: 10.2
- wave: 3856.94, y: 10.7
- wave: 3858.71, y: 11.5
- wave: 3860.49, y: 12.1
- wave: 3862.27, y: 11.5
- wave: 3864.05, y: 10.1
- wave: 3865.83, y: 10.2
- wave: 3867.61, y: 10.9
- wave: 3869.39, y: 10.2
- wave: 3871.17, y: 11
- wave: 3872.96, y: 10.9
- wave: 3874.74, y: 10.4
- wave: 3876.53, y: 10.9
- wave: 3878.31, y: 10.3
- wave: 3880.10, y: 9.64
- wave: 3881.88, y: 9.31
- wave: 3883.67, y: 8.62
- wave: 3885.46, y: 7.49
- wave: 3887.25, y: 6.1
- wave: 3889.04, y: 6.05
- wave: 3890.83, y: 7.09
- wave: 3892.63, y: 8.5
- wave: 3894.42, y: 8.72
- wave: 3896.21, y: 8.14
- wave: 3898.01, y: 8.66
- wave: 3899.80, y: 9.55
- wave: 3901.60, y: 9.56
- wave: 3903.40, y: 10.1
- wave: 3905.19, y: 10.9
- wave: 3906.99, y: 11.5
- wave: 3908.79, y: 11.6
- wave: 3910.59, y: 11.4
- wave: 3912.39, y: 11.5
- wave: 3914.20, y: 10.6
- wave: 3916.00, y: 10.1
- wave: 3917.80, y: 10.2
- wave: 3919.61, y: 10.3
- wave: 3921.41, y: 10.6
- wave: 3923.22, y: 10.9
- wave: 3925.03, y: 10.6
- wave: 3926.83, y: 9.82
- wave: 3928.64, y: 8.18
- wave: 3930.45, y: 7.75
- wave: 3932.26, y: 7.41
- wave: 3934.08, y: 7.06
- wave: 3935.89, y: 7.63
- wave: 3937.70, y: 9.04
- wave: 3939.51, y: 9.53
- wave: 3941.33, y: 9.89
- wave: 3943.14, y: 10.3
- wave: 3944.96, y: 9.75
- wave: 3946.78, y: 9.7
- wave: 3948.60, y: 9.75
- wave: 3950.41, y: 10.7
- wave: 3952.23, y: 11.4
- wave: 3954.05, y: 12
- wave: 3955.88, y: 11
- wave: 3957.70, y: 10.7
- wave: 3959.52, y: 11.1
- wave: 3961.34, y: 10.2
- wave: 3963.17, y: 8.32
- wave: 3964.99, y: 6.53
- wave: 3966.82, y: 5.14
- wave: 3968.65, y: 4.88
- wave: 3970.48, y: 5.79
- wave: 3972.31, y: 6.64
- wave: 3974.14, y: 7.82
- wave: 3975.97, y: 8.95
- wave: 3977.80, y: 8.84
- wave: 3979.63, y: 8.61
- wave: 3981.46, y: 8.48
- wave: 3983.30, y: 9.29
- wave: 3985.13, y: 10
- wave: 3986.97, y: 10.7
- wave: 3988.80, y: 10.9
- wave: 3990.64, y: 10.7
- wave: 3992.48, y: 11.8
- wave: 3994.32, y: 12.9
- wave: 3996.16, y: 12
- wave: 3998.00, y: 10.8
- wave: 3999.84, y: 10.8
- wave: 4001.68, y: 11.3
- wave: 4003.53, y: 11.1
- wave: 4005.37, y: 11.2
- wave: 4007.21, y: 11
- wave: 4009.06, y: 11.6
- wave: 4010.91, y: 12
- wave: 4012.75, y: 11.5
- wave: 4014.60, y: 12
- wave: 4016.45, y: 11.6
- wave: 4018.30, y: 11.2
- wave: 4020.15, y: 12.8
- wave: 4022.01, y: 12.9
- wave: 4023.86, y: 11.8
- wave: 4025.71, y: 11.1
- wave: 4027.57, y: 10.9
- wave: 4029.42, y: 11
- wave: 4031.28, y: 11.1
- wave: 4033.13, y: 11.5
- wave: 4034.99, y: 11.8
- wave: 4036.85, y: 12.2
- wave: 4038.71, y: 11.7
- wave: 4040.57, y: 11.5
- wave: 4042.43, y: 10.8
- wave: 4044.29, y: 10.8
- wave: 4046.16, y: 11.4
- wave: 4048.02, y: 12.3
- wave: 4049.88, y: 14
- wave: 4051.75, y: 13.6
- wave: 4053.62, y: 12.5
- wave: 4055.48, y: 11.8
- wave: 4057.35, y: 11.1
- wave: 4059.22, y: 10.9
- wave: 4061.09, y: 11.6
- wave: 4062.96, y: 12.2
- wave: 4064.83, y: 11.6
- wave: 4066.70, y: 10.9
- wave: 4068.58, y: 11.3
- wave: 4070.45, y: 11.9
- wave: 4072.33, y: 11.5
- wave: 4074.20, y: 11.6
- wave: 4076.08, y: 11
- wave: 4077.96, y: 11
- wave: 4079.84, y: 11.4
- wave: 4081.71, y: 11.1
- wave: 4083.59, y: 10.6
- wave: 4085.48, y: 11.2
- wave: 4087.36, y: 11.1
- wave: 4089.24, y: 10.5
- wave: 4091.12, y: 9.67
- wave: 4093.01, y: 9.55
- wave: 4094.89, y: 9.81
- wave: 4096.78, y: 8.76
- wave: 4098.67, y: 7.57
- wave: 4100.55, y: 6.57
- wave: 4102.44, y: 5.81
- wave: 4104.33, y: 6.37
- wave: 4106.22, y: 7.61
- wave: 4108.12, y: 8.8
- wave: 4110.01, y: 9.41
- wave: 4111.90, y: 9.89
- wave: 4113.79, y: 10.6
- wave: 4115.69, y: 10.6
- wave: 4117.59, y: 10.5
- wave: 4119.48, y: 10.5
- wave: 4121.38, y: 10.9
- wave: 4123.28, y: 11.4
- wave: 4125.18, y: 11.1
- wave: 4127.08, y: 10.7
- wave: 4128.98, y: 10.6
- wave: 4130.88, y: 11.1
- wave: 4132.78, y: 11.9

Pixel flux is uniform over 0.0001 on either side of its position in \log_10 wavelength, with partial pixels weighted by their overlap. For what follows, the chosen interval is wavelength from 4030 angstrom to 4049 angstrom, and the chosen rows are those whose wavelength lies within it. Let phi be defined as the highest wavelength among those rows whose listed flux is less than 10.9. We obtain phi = 4044.29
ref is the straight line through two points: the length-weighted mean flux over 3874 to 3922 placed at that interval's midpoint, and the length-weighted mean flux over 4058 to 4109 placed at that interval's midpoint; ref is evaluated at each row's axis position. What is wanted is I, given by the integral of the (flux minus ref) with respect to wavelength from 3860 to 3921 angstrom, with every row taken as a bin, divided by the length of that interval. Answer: 0.3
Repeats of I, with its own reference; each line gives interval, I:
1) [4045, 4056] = 2.6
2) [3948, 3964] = 0.9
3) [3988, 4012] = 1.6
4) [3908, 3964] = 0.3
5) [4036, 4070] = 1.8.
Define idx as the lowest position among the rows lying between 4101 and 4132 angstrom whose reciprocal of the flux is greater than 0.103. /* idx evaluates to 4102.44 angstrom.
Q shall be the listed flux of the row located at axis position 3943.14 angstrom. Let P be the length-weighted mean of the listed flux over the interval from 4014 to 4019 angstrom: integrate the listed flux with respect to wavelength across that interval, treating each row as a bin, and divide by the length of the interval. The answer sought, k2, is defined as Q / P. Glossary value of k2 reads 0.89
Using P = 11.6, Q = 10.3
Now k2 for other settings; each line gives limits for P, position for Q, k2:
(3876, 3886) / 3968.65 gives 0.52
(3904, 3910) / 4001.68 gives 1.00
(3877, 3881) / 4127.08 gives 1.06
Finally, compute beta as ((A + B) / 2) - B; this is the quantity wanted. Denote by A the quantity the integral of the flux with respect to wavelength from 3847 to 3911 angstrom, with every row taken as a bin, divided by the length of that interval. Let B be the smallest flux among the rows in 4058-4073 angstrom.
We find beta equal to -0.5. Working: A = 9.9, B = 10.9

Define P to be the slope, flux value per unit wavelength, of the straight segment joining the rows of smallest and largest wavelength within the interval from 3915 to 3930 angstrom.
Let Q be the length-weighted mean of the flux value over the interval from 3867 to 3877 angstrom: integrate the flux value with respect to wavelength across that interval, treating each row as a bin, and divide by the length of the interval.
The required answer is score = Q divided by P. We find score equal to -70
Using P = -0.15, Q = 10.7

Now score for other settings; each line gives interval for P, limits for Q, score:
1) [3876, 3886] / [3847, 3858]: -28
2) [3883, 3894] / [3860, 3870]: -806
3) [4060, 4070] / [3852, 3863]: -273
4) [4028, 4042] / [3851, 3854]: 222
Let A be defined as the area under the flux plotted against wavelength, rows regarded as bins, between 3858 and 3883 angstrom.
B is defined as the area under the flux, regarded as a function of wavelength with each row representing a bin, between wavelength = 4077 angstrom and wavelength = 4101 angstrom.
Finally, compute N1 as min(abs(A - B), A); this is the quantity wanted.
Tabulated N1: 26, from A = 265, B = 240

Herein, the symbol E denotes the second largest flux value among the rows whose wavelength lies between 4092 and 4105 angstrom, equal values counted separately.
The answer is 9.55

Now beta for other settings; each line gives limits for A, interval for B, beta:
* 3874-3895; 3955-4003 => 1.8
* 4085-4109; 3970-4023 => 1.4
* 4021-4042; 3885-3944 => 2.8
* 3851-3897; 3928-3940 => 1.3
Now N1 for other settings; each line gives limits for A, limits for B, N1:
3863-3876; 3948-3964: 33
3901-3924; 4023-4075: 247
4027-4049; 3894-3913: 58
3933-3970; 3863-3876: 203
